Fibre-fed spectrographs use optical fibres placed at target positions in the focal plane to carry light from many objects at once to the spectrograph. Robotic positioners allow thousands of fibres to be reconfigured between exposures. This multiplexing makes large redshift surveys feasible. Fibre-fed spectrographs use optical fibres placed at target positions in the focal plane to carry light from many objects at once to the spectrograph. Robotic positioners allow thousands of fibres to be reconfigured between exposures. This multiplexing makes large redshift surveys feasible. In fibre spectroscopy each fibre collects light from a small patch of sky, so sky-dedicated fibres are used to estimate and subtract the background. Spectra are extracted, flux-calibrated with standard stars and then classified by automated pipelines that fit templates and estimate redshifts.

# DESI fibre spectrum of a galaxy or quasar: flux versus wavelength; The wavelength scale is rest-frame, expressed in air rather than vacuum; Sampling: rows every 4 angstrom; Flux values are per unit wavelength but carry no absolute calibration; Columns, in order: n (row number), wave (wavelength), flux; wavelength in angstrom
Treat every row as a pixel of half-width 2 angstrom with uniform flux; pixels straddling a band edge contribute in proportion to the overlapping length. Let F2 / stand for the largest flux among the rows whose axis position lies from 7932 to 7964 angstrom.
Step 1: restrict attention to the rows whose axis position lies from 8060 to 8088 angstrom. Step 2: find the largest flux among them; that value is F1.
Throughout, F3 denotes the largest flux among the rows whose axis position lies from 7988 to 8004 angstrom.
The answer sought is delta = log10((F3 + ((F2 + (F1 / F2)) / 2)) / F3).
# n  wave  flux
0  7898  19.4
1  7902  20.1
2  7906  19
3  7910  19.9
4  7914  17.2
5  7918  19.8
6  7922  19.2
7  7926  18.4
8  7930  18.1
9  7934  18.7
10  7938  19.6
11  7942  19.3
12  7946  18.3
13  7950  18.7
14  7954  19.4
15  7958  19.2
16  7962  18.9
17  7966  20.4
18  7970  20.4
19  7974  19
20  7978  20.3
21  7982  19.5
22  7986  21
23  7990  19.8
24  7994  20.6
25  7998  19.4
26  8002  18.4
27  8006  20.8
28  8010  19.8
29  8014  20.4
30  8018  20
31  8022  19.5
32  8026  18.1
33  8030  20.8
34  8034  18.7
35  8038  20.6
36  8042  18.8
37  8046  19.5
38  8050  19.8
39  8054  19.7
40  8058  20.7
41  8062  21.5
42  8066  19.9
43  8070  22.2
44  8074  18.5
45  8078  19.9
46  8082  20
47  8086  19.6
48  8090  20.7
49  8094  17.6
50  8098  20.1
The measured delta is 0.177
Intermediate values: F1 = 22.2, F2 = 19.6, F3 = 20.6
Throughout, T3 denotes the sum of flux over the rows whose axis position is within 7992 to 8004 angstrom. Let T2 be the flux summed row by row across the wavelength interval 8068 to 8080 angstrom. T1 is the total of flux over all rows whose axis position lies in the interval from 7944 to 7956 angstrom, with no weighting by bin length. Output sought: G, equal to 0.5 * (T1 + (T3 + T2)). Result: 87.7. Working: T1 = 56.4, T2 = 60.6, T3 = 58.4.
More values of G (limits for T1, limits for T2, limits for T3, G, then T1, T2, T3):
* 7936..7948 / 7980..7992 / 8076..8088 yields 88.5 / 57.2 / 60.3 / 59.5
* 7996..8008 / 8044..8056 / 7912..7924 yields 86.9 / 58.6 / 59.0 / 56.2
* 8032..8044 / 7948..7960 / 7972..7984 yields 87.1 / 58.1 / 57.3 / 58.8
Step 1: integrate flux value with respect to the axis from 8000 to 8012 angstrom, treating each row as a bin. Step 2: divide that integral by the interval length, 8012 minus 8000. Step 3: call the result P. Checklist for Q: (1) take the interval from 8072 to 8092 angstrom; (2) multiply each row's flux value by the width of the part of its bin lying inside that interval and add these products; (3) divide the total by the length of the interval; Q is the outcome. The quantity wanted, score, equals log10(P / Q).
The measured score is -0.002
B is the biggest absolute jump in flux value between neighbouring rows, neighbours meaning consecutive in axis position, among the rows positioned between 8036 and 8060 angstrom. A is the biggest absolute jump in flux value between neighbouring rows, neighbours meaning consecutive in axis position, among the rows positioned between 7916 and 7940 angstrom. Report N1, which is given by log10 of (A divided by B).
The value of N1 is -0.3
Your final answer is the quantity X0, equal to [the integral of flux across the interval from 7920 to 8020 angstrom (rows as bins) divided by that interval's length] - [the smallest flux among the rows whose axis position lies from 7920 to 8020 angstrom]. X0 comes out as 1.40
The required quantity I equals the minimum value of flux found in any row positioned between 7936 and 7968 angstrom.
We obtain 18.3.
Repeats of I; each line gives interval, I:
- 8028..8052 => 18.7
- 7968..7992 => 19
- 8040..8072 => 18.8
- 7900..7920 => 17.2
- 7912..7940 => 17.2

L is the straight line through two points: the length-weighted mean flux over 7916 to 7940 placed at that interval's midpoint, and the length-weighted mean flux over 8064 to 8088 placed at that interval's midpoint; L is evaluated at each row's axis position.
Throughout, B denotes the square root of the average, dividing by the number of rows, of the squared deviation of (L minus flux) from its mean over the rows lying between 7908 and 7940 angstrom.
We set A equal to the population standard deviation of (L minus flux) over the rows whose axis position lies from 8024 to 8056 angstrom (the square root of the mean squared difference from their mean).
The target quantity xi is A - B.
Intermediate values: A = 0.9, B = 0.88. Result 0.0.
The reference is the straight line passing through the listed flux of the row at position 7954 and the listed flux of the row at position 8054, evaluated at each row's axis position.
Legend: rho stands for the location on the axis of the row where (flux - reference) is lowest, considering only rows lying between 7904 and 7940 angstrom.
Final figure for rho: 7914 angstrom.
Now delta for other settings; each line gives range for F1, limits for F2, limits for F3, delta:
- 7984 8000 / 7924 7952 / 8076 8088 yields 0.181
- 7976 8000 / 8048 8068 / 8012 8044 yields 0.188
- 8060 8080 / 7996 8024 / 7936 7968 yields 0.186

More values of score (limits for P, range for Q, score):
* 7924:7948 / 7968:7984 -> -0.024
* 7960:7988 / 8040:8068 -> -0.001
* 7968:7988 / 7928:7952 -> 0.028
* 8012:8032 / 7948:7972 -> 0.006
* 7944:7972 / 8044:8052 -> -0.007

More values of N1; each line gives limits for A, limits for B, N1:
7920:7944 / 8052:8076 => -0.6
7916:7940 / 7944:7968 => -0.2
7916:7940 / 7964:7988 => -0.2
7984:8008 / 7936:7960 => 0.4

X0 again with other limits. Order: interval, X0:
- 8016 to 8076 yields 1.79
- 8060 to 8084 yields 1.83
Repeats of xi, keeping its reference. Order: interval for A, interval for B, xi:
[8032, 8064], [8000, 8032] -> -0.1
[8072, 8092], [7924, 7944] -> 0.2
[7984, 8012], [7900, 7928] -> -0.1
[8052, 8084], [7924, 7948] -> 0.6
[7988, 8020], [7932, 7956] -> 0.2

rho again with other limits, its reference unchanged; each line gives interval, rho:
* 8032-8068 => 8034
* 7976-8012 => 8002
